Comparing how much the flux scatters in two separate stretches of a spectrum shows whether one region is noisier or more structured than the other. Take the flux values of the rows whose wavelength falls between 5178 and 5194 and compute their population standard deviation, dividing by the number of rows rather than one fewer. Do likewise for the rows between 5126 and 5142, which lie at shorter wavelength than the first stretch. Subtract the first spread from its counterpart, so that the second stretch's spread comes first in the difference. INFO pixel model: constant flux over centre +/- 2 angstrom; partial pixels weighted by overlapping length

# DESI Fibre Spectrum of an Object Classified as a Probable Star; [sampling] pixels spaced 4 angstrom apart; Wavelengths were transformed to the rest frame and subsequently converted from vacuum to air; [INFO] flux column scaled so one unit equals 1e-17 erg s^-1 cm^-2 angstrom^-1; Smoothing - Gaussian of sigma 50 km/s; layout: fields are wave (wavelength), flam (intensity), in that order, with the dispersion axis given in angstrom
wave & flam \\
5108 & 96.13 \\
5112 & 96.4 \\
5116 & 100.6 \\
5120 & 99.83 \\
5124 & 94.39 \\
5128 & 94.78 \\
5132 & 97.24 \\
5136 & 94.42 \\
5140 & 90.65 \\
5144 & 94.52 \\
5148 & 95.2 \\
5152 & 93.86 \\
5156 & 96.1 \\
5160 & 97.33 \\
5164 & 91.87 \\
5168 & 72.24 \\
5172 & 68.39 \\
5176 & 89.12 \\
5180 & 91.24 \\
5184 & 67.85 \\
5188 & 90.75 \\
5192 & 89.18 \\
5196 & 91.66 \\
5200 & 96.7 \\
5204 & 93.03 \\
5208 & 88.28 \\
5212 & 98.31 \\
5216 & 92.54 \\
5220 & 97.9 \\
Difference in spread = -7.4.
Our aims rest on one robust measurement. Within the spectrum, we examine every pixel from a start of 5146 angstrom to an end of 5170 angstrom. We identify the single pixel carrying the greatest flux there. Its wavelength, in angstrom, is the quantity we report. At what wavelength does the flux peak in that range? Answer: 5160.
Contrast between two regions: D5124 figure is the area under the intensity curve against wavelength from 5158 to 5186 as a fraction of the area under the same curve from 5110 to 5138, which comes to 0.85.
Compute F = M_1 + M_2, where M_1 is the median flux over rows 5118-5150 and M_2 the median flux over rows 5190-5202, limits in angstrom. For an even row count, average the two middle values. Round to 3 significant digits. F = 186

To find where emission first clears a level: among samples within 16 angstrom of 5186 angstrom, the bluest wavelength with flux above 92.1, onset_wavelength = 5200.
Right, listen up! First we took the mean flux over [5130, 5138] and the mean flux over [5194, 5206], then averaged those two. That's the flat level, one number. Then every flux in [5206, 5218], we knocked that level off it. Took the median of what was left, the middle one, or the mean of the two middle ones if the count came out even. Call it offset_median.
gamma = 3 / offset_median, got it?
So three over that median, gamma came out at -1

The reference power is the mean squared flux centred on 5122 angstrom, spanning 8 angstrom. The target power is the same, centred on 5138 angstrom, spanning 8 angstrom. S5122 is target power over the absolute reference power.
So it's 0.91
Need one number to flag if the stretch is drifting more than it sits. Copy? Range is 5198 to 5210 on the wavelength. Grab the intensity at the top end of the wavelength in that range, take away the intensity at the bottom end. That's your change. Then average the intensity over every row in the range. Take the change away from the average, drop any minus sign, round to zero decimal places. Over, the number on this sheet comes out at 101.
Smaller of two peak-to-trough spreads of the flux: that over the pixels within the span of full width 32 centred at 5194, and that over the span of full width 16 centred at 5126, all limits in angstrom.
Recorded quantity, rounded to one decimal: 5.4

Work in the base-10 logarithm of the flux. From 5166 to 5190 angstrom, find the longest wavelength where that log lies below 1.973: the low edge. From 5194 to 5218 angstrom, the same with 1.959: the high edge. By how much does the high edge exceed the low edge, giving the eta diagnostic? 20 angstrom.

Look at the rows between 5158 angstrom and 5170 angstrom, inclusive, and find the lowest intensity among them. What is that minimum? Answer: 72.24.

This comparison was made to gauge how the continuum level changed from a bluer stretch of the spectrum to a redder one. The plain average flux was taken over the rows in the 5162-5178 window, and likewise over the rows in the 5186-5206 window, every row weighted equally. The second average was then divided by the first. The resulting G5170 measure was 1.15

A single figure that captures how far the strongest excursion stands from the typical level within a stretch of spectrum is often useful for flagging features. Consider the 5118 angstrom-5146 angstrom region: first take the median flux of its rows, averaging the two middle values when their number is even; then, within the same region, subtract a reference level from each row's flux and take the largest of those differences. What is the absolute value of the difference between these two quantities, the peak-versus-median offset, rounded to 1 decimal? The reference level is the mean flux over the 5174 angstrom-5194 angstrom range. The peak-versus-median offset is 80.3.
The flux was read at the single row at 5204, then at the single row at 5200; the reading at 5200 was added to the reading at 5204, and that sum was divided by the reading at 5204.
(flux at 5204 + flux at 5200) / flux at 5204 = 2.0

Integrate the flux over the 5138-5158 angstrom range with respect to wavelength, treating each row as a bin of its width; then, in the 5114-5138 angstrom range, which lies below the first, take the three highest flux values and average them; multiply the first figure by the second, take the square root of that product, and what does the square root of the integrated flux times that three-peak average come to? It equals 432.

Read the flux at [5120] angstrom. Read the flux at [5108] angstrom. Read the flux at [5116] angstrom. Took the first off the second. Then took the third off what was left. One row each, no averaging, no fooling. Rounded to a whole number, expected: -104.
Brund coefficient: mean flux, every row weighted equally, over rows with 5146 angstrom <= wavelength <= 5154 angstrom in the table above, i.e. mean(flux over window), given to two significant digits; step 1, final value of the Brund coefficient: 95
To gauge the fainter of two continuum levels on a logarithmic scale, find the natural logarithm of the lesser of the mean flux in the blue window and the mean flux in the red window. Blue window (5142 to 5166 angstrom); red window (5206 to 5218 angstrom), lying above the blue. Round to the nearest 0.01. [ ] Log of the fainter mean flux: 4.53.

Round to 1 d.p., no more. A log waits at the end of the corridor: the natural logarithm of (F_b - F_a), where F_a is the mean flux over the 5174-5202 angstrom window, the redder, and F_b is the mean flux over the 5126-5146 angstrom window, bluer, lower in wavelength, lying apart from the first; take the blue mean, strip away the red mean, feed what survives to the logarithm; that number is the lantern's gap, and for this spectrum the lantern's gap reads 1.8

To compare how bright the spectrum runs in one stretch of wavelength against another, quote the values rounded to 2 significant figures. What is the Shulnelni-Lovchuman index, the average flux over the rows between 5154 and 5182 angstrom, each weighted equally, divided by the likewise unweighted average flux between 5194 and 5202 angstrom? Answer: 0.92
